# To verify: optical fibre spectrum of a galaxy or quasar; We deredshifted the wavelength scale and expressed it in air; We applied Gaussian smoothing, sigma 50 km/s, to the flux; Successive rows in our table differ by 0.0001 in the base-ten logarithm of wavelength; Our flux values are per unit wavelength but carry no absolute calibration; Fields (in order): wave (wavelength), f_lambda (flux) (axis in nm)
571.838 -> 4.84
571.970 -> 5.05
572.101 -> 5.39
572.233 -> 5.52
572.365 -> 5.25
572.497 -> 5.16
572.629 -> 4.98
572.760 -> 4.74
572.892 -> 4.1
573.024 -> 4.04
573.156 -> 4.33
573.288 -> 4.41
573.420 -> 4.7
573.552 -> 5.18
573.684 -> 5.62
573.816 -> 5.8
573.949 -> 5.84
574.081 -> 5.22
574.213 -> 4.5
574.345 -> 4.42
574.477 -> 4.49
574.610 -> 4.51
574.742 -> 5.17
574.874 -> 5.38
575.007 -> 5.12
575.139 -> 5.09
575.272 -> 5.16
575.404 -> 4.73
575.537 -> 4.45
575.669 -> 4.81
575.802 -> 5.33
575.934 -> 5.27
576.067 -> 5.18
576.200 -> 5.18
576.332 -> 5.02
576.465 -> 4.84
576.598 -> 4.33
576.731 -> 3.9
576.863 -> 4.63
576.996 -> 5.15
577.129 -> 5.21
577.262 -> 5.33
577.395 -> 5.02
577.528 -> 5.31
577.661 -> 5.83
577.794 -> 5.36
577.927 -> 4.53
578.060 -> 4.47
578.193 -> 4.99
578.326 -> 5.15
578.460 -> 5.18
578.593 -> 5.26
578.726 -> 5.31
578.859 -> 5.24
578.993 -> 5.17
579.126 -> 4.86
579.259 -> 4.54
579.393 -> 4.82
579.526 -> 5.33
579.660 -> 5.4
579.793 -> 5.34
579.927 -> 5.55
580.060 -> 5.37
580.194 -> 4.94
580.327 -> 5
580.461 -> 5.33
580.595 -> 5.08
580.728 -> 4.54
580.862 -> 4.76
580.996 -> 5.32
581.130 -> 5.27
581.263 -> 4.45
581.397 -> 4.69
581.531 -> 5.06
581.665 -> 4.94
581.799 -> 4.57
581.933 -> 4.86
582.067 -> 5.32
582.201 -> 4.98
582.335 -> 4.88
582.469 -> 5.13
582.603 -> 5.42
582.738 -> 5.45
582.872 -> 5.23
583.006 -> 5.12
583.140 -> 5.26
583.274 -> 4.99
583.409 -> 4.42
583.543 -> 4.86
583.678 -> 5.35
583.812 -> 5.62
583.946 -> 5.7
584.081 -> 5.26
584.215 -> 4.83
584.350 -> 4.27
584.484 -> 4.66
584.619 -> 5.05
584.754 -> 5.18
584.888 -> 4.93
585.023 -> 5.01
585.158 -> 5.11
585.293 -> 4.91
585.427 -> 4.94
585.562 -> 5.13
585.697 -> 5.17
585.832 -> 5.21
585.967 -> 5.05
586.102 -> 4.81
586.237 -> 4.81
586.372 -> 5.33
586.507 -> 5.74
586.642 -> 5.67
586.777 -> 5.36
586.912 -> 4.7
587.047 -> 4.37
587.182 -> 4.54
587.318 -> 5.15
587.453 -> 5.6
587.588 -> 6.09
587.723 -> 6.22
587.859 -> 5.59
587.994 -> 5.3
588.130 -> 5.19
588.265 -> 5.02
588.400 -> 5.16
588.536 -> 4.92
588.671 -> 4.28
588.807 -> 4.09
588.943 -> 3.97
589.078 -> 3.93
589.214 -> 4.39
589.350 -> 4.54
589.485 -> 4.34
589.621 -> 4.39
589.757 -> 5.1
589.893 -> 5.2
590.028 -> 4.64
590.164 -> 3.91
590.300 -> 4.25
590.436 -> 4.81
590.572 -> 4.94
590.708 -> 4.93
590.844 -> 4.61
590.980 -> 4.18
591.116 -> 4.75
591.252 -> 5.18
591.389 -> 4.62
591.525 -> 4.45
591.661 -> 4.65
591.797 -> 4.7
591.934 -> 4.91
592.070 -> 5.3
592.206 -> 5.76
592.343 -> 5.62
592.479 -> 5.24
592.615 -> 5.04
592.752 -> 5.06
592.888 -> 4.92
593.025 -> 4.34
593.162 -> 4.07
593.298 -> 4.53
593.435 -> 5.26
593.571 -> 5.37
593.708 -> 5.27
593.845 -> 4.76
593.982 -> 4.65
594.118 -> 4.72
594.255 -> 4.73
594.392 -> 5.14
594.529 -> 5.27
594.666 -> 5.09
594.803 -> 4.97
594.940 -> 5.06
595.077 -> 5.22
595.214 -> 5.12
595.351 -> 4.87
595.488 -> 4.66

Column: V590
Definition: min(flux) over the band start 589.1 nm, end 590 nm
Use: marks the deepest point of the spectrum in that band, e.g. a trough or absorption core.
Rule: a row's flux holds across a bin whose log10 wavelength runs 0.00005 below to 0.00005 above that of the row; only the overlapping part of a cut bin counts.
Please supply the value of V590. 4.34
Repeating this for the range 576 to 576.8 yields 3.9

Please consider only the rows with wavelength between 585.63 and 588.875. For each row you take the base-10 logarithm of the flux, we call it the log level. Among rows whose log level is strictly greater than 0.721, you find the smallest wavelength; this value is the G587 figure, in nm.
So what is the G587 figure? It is 586.372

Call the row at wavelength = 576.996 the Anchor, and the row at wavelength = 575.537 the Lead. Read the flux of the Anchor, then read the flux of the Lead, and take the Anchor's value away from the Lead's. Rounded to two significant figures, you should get -0.70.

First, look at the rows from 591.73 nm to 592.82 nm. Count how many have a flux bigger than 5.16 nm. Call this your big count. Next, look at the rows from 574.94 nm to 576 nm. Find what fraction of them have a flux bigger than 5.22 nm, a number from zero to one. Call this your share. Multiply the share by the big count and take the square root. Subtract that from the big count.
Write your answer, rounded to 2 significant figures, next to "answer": 3.0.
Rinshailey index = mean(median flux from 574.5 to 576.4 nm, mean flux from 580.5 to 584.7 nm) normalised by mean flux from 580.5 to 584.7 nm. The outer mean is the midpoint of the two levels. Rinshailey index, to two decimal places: 1.01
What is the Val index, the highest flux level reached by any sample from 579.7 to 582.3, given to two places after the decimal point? 5.55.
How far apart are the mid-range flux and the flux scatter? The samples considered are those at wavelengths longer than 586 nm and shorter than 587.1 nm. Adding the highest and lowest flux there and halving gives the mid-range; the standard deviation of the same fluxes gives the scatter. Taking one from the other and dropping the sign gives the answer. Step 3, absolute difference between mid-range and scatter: 4.6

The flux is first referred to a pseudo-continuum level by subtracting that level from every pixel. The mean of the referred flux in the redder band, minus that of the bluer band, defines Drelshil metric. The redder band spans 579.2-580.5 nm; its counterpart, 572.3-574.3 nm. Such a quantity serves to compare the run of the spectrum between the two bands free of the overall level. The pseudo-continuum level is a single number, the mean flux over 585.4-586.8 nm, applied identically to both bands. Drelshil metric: 0.24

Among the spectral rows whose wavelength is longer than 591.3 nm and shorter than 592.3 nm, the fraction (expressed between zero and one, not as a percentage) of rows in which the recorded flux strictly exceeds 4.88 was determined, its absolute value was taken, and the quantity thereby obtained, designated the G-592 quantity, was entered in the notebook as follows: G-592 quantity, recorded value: 0.43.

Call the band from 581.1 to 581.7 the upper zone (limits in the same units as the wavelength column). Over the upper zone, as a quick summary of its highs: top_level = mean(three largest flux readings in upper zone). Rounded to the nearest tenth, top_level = 5.1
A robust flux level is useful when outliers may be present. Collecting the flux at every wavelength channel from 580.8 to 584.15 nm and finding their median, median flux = 5.12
